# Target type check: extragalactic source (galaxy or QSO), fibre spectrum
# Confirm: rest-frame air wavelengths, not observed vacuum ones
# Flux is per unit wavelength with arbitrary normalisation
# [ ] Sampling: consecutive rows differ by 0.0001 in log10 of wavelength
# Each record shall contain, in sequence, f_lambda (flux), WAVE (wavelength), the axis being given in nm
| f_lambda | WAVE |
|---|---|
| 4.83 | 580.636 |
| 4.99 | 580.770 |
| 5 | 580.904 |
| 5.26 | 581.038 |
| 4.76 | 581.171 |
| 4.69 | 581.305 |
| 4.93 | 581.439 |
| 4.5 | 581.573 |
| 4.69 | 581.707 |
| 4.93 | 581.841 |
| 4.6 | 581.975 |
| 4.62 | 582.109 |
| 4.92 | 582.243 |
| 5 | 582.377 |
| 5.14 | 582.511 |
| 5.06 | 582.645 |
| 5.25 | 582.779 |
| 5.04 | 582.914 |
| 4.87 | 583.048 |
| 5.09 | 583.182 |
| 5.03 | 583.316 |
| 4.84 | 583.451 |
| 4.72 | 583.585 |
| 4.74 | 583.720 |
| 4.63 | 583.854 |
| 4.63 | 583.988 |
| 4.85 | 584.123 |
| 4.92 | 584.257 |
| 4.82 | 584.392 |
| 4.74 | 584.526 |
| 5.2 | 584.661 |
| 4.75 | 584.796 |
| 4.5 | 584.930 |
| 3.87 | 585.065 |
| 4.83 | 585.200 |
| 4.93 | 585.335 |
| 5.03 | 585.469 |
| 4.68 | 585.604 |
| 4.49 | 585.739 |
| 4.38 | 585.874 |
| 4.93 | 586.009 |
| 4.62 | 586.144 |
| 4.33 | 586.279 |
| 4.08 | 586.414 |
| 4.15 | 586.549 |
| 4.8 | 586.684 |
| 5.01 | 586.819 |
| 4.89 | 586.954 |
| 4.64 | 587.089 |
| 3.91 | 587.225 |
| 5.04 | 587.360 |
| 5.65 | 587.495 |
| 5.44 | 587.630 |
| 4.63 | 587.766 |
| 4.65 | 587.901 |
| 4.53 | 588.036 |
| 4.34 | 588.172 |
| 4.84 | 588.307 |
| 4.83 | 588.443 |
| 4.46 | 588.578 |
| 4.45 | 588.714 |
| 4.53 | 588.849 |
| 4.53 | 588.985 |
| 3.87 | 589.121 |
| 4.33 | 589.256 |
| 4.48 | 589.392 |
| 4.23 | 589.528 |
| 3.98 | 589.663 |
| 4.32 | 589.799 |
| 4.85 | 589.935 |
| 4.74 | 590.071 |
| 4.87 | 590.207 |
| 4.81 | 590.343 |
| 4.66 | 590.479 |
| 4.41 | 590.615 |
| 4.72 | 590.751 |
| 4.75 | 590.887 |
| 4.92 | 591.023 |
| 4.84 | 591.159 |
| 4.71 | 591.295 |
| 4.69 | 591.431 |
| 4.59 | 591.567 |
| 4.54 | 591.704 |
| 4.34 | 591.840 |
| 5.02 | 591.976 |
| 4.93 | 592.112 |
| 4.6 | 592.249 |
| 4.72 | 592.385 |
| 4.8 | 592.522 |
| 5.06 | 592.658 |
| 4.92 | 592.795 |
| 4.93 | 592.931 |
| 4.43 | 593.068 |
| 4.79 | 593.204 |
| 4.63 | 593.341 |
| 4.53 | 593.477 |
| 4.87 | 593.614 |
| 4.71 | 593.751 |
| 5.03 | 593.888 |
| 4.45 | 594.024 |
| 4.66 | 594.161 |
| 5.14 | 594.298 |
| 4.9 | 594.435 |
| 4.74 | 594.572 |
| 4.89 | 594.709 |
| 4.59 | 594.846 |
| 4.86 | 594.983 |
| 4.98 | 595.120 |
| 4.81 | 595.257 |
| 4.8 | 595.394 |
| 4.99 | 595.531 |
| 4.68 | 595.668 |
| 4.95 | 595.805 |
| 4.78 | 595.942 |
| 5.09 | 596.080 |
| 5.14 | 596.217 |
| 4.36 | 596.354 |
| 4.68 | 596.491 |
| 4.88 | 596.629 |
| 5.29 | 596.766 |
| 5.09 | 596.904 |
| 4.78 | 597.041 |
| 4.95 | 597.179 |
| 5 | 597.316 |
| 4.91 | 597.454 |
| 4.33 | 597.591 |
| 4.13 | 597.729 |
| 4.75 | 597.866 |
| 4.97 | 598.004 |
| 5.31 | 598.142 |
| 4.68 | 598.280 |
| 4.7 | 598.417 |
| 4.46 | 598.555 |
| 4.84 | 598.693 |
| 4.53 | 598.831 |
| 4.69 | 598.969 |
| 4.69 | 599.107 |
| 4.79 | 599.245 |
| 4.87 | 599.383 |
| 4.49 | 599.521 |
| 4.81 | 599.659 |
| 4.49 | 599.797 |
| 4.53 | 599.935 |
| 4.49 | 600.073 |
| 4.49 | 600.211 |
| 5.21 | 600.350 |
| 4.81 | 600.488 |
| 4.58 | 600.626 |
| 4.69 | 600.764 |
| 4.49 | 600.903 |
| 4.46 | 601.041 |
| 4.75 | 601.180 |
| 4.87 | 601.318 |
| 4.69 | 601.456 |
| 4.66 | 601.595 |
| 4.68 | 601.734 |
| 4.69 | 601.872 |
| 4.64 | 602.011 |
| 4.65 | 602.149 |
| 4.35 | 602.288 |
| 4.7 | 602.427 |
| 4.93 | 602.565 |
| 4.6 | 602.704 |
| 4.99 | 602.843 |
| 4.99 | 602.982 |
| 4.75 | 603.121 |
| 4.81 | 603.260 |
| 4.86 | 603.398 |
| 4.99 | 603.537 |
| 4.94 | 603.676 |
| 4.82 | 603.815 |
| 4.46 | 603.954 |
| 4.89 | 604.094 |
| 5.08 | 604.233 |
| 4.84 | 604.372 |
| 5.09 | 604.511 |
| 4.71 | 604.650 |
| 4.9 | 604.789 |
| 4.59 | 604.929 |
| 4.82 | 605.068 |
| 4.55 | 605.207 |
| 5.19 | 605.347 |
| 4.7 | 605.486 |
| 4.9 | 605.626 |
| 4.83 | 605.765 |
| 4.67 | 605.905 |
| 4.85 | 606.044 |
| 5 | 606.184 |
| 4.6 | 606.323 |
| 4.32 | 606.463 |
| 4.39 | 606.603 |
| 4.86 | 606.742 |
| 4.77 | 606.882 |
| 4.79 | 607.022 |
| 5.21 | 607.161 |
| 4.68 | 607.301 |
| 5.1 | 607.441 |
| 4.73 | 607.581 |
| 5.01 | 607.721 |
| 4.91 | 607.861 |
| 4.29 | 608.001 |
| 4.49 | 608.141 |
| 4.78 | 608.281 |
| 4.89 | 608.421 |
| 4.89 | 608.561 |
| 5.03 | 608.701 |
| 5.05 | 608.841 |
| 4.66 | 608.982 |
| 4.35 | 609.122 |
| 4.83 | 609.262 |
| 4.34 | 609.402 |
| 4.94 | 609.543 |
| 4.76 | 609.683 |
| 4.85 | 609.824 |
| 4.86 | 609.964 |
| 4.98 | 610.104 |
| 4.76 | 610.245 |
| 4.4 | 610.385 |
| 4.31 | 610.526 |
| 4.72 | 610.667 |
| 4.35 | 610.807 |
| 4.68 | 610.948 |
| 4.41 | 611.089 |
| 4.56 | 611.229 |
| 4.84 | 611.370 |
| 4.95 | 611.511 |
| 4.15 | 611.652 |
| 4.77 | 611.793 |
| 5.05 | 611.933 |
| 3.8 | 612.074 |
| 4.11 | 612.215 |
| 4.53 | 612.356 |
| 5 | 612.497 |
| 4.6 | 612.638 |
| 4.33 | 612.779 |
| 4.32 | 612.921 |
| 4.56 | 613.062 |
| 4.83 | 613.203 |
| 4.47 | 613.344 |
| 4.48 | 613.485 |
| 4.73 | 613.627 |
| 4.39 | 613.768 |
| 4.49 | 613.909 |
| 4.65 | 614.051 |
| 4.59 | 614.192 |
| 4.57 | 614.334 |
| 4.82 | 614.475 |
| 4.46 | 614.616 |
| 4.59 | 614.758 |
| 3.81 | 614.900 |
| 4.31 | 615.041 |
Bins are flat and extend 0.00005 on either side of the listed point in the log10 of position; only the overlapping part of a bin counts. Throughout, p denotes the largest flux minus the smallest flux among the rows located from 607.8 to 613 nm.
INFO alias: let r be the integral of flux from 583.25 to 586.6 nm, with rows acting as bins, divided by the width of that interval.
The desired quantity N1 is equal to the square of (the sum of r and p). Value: 35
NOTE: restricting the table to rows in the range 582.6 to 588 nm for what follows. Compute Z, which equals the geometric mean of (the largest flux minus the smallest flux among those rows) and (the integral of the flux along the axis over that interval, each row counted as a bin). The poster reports 6.8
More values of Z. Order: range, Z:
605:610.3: 4.8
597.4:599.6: 3.5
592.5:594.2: 2.3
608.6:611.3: 3.1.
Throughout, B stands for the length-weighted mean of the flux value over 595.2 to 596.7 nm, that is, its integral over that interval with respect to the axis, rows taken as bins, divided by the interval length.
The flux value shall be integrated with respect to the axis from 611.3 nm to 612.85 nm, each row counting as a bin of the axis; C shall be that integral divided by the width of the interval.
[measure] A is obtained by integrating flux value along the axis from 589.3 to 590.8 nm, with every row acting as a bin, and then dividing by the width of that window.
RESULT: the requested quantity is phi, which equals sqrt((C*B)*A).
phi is 10.0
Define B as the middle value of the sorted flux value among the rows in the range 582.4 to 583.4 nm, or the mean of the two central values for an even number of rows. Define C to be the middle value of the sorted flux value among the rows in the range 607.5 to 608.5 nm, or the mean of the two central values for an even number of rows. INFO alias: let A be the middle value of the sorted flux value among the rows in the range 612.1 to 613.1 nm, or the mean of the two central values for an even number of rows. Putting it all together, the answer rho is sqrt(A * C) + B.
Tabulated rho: 9.71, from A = 4.53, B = 5.1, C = 4.78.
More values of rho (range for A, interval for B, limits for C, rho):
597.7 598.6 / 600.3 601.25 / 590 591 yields 9.41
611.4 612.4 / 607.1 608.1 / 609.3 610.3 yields 9.60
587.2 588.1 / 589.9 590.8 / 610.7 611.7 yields 9.34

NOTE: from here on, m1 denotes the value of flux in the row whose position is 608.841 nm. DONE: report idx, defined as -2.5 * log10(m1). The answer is -1.76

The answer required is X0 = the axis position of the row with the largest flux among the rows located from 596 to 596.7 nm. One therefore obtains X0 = 596.217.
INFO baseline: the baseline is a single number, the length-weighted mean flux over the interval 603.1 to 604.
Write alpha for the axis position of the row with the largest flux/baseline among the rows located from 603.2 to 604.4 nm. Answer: 604.233 nm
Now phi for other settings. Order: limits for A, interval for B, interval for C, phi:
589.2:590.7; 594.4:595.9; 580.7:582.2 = 10.3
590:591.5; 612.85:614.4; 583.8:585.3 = 10.1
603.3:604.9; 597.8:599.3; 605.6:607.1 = 10.5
